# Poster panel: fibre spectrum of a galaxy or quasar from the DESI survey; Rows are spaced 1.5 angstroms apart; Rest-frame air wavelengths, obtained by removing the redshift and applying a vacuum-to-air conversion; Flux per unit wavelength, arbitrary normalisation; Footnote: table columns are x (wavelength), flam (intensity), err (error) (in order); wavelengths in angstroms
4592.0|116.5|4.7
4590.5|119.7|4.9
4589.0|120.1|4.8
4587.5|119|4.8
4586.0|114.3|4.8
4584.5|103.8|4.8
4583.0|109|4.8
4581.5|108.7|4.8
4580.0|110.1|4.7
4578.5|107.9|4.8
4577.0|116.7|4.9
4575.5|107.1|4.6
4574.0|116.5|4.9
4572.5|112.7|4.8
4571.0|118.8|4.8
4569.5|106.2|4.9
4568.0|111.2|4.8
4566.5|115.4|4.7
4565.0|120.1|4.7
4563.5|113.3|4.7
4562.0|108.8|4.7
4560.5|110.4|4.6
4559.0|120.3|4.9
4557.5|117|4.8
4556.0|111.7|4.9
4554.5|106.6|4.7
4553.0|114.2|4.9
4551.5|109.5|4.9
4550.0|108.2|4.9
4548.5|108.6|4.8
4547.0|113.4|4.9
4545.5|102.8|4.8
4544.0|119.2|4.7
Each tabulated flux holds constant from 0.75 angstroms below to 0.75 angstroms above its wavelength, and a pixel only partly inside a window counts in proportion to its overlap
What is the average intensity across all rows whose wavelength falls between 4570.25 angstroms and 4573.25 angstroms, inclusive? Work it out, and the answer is 116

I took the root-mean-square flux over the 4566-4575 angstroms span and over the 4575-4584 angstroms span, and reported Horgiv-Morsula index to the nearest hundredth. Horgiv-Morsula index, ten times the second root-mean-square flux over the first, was 9.68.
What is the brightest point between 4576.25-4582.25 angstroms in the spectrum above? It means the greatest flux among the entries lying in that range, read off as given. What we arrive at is 116.7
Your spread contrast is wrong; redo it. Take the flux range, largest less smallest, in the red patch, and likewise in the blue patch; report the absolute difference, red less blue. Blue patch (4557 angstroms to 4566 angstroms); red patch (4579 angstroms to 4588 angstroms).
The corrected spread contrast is 3.7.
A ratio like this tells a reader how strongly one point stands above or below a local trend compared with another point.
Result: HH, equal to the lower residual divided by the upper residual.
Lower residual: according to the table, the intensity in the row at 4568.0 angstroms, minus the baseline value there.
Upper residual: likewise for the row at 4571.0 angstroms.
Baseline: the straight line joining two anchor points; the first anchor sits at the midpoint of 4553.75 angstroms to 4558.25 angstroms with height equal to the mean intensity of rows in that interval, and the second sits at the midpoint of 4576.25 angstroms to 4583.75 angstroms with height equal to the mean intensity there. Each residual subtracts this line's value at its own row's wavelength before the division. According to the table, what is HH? 0.0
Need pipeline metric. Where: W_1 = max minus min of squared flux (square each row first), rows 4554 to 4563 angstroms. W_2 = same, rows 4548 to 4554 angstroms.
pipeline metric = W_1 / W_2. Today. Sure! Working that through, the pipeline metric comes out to 2.3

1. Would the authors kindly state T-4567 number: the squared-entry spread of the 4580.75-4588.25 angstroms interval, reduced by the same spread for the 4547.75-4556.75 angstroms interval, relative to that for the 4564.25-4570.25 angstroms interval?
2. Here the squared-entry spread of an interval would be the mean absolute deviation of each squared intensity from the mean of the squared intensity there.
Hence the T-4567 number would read 0.54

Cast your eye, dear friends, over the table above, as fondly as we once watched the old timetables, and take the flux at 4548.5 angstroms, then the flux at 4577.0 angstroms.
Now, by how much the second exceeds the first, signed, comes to 8.1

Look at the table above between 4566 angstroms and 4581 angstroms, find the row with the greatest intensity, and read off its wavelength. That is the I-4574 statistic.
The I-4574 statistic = 4571.0 angstroms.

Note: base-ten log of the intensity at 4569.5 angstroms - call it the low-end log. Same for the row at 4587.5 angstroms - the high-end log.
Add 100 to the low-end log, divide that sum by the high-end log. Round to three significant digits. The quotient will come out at 49.2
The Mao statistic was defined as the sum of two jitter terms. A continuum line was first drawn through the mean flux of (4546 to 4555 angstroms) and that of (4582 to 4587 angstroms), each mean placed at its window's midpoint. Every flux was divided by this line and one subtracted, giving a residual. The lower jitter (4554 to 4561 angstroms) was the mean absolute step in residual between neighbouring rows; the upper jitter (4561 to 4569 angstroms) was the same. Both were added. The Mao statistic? 0.100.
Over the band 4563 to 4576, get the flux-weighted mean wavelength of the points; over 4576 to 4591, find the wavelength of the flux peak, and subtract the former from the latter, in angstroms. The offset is 19.5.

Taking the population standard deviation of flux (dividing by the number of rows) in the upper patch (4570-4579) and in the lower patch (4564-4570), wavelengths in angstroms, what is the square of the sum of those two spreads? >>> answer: 92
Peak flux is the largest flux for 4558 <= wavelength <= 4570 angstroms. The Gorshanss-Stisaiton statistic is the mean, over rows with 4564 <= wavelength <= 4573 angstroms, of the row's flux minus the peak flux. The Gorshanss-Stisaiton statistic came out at -6.2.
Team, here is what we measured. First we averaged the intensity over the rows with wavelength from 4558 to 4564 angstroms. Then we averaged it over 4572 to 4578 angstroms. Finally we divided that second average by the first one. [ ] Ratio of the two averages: 1.00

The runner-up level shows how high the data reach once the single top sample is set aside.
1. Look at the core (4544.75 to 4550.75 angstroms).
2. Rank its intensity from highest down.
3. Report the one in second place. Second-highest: 108.6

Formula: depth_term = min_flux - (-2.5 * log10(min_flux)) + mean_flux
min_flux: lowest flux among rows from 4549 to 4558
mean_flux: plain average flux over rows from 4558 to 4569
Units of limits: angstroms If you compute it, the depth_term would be 226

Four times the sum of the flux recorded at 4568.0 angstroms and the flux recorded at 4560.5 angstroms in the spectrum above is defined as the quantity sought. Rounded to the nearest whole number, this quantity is 886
